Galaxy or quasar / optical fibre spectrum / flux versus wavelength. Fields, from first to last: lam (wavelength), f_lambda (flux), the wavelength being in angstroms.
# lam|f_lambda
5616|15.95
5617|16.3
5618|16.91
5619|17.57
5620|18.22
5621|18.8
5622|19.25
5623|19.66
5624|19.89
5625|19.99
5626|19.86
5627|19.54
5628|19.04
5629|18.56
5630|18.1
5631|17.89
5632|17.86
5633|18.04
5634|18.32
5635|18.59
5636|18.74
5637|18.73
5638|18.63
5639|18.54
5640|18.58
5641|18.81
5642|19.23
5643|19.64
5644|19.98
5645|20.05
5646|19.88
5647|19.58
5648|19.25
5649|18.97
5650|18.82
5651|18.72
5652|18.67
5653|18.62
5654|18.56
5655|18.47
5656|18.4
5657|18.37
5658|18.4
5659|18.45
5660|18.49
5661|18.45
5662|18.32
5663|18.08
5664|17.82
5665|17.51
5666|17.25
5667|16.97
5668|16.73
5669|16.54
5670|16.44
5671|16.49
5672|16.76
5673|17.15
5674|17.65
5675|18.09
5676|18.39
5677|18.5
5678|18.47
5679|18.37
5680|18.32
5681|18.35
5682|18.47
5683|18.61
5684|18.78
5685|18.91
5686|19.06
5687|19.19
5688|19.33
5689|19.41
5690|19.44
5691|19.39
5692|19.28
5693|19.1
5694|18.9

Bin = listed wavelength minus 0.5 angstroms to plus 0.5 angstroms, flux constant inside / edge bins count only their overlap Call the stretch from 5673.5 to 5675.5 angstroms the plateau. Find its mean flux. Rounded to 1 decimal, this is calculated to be 17.9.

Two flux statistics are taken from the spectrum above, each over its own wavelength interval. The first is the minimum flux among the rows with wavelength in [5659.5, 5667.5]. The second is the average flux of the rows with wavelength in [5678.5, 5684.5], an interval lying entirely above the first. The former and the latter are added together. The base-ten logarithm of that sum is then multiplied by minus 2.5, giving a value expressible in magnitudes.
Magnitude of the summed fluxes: -3.87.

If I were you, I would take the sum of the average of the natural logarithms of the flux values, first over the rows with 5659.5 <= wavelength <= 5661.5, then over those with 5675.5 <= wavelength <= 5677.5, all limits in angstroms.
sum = 5.83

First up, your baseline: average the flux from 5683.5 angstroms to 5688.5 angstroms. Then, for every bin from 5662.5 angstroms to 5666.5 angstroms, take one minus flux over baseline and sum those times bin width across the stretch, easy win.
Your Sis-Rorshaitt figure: 0.29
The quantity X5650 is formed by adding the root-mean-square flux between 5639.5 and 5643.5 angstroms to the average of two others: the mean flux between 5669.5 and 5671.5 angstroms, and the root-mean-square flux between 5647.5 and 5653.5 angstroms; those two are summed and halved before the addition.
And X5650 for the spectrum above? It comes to 36.7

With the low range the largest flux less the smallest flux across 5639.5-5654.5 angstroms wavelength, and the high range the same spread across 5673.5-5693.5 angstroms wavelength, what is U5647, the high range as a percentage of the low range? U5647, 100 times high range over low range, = 120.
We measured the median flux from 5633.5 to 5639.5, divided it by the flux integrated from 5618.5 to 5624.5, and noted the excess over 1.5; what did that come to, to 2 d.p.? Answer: -1.34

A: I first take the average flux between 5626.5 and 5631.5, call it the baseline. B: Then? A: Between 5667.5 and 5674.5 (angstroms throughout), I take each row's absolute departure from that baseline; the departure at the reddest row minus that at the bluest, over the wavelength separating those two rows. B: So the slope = -0.15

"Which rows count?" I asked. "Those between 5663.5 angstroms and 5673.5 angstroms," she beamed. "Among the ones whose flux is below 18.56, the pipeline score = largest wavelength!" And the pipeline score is 5673 angstroms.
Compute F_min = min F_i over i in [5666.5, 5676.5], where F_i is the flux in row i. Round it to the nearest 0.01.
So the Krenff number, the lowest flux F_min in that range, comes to 16.44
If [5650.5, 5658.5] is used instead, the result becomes 18.37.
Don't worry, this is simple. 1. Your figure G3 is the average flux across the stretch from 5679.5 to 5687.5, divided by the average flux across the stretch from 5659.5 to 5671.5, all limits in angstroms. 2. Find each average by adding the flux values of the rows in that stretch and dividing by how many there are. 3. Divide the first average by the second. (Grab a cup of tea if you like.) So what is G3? 1.07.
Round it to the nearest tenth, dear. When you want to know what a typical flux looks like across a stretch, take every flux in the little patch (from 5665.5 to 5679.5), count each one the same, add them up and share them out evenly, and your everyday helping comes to 17.4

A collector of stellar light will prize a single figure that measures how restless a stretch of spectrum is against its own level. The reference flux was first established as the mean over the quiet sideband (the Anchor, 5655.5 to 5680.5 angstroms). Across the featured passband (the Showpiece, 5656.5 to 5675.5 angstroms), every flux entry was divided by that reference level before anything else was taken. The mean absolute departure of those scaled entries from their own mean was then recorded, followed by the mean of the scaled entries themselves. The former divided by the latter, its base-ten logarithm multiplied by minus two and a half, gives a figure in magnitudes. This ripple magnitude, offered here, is 3.5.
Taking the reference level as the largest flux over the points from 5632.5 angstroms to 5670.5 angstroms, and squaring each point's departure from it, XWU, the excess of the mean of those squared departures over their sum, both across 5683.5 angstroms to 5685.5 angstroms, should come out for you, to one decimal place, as -1.5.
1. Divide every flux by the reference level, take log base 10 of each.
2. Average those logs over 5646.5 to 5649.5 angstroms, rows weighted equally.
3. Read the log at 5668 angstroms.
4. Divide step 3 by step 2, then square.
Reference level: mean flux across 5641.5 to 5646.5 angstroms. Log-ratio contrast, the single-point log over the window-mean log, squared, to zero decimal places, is 44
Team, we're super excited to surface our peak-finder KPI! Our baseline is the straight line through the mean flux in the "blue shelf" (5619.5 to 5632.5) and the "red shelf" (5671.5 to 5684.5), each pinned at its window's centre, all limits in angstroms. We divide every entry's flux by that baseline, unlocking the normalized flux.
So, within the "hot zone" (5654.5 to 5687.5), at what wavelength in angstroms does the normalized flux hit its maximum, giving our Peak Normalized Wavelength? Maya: 5687 angstroms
